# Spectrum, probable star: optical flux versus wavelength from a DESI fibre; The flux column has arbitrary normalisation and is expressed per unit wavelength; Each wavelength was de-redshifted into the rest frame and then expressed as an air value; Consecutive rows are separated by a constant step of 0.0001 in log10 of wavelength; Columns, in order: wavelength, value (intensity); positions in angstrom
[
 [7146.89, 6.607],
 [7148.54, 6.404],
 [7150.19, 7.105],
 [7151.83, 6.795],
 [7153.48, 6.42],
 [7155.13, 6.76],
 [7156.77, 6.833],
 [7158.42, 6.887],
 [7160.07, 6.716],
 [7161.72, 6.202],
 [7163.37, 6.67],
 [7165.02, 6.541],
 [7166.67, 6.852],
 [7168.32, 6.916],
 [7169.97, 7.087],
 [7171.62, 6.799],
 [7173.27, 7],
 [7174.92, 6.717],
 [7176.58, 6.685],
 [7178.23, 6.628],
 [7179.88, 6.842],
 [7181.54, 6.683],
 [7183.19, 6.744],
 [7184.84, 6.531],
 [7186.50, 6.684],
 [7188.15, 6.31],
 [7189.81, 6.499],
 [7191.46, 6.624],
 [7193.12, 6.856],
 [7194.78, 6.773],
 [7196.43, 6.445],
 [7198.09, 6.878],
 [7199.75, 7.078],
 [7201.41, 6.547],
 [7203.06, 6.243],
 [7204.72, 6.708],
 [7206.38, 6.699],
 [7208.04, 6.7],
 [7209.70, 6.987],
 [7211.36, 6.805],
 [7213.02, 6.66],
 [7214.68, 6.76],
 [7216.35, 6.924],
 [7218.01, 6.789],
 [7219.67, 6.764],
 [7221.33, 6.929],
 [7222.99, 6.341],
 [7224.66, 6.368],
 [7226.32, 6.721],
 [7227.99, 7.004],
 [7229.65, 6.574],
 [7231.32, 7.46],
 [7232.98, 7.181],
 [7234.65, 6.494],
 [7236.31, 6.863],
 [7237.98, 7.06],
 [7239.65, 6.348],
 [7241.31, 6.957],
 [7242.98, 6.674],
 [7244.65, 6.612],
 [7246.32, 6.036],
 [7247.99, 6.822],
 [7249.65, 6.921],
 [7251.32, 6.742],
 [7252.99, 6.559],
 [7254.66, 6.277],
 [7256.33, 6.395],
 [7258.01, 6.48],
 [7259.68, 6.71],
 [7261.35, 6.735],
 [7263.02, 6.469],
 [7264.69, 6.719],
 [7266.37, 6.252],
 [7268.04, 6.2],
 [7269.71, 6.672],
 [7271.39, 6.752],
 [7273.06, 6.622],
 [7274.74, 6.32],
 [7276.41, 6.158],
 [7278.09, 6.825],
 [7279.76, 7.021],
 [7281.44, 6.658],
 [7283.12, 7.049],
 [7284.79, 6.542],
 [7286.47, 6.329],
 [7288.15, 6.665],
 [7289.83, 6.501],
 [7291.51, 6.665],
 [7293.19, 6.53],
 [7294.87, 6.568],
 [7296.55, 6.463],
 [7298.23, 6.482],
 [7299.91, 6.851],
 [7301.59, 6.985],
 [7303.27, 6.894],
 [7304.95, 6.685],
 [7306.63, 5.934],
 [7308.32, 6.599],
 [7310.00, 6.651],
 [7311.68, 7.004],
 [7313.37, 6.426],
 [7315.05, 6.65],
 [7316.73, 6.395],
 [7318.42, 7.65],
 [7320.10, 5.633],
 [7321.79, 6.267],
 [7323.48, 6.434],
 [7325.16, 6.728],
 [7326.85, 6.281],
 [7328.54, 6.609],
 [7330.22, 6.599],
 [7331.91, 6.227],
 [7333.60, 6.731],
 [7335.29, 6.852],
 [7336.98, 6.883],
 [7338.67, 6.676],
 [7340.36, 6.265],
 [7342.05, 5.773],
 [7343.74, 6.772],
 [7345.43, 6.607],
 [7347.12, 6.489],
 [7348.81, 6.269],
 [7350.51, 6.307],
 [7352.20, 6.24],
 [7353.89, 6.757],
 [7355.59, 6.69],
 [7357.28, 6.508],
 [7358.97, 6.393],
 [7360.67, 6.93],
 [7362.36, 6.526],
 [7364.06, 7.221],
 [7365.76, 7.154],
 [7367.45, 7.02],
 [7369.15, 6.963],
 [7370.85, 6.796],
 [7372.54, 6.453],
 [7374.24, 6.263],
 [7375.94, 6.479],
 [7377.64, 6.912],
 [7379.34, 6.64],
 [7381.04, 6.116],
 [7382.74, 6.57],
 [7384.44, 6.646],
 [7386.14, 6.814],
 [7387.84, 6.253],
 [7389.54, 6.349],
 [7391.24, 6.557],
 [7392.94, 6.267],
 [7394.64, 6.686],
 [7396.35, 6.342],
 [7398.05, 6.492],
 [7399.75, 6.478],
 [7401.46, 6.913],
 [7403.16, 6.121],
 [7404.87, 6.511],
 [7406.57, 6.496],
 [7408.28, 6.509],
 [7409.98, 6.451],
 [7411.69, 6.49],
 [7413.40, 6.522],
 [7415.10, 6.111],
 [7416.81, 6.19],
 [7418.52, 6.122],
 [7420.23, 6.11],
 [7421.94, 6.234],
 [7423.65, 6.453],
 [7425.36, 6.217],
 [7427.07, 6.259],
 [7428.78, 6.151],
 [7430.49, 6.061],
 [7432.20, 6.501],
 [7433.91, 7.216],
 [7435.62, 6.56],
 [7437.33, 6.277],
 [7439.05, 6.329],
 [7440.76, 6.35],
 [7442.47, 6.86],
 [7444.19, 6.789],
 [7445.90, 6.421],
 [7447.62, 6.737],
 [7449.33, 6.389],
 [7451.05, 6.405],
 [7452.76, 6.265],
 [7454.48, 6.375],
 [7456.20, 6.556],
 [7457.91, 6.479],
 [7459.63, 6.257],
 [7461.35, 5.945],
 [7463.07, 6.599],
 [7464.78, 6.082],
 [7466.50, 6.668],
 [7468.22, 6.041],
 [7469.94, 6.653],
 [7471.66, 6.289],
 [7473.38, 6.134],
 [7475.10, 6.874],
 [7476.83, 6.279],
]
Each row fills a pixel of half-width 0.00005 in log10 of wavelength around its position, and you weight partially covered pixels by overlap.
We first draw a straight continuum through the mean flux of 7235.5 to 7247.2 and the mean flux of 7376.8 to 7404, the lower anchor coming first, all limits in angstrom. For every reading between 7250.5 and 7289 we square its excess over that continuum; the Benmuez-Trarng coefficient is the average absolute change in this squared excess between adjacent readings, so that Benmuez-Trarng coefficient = 0.08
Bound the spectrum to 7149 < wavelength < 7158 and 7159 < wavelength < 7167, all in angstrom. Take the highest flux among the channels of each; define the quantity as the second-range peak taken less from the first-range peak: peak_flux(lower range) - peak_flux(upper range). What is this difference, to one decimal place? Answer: 0.3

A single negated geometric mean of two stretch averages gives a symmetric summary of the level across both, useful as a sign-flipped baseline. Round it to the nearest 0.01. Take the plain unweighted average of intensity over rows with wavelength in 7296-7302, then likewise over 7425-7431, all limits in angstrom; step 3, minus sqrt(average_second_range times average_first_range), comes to -6.43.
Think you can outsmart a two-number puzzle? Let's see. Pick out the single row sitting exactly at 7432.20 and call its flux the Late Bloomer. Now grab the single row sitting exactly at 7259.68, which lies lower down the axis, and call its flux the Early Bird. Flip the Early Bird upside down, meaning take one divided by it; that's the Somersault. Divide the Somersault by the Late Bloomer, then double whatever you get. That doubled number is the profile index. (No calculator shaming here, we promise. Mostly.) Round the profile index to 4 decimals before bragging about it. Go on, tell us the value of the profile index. 0.0458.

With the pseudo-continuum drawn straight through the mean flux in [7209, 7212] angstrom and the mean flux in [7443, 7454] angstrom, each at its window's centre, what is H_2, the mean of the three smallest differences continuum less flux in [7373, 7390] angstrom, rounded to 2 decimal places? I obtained -0.18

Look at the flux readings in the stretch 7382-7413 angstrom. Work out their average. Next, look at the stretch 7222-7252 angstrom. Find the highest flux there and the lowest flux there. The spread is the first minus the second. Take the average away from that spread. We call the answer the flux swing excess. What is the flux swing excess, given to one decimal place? -5.1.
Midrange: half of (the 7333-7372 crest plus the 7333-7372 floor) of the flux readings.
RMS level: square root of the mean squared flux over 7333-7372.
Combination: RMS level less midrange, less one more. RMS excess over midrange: -0.84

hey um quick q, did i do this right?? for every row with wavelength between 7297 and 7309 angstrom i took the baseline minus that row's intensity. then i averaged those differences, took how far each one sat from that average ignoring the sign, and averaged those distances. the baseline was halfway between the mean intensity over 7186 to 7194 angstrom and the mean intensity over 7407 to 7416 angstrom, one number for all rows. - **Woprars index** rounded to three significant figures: 0.252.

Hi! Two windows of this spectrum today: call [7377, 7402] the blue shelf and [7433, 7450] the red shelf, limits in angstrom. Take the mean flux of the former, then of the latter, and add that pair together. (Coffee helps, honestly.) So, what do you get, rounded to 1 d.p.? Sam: 13.1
